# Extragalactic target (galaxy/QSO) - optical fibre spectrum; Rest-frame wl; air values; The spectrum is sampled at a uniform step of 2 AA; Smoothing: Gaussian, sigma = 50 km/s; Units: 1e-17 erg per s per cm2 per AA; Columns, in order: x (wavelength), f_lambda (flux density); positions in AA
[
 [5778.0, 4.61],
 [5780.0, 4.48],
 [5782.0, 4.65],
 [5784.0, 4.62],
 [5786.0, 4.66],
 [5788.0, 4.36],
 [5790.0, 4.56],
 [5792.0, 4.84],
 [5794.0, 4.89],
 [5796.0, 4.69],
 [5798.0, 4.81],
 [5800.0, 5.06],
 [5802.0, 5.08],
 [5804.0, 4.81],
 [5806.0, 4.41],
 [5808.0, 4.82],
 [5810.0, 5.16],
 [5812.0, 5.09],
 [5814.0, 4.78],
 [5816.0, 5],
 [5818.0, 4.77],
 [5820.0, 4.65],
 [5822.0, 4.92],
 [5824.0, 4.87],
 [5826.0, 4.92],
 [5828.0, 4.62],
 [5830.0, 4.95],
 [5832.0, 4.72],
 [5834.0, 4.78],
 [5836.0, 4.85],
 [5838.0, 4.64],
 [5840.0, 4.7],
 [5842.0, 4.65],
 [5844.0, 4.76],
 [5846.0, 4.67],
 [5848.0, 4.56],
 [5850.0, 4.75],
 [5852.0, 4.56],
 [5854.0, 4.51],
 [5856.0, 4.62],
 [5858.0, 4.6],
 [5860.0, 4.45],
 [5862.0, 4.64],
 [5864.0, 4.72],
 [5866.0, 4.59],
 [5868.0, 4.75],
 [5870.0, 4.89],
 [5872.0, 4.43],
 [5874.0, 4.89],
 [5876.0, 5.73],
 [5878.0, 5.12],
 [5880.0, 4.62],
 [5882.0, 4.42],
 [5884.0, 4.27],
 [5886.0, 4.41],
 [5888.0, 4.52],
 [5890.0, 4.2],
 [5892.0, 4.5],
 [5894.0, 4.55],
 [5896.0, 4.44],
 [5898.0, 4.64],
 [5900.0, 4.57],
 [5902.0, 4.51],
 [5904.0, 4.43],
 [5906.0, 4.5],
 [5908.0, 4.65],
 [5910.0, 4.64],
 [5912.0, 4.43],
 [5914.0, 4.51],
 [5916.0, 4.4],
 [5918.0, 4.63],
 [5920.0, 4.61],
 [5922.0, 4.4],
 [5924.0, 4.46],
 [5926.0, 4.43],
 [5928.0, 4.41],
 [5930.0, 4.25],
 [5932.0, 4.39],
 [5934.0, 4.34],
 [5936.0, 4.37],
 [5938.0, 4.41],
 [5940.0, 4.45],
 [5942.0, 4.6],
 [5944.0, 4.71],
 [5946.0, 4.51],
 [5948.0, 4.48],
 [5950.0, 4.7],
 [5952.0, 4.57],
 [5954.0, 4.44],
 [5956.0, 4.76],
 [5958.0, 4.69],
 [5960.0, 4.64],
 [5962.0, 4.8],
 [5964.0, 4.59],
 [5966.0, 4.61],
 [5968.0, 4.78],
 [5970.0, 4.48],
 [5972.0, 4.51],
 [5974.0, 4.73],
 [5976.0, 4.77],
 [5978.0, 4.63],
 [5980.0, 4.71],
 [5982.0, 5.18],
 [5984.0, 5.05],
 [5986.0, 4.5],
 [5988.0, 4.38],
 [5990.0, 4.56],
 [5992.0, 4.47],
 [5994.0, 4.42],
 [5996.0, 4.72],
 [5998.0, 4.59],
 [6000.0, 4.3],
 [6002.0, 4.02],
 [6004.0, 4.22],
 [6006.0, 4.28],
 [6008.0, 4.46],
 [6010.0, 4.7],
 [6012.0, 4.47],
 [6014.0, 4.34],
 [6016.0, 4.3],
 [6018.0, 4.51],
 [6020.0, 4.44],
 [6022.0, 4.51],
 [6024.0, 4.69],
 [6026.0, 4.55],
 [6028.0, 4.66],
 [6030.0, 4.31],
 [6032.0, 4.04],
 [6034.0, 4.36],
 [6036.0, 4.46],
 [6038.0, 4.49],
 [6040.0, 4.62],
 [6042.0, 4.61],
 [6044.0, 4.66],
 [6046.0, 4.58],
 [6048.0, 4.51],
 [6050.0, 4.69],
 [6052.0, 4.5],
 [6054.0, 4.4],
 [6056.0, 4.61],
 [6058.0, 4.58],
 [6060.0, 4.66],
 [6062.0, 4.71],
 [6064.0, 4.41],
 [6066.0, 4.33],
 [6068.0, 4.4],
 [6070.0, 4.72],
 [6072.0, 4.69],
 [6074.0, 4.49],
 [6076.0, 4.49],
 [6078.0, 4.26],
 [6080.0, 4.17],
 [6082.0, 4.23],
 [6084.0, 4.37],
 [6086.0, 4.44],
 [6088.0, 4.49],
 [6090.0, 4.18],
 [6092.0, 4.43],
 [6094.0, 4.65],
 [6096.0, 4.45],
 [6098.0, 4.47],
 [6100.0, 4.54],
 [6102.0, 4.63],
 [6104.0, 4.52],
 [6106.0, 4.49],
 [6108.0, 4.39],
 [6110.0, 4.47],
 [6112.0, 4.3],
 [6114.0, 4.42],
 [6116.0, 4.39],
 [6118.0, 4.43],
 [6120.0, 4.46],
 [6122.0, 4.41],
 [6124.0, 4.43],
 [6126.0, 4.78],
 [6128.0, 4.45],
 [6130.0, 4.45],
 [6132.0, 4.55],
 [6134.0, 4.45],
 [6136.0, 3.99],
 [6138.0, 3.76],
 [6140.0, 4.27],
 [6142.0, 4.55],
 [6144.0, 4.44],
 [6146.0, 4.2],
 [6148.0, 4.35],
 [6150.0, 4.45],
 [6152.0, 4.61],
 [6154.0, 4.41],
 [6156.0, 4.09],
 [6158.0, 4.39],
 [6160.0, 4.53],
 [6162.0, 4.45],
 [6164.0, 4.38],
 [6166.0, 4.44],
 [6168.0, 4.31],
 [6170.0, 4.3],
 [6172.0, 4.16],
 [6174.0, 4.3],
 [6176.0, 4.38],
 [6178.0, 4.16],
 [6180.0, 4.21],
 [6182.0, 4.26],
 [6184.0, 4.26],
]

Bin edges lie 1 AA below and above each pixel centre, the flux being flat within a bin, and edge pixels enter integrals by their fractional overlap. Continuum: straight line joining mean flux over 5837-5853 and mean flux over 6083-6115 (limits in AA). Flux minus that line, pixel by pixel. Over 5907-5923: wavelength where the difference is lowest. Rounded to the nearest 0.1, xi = 5916.0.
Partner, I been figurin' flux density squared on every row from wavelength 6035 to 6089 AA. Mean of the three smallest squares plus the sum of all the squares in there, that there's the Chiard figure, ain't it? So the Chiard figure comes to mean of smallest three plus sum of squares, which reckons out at 566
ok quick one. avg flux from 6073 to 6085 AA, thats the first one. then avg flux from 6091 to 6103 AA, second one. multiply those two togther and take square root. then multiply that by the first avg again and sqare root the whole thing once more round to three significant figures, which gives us 4.38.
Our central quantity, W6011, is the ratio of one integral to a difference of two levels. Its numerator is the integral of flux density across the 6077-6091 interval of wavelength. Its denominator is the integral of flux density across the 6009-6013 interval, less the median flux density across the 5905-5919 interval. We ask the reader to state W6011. 4.4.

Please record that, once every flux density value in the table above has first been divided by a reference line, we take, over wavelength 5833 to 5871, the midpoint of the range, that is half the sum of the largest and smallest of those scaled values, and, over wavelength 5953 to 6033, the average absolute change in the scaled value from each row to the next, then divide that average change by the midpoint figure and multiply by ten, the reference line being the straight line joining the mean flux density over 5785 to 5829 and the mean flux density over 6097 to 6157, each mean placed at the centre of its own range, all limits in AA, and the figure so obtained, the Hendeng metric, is 0.39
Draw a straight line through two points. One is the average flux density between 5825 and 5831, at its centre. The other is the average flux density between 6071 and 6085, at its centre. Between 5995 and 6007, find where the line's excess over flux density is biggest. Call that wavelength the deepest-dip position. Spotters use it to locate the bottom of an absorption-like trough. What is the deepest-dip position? 6002.0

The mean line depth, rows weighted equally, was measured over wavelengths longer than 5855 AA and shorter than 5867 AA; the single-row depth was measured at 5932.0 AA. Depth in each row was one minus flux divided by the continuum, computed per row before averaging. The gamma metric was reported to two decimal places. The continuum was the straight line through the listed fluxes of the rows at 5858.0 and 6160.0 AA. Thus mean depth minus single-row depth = -0.04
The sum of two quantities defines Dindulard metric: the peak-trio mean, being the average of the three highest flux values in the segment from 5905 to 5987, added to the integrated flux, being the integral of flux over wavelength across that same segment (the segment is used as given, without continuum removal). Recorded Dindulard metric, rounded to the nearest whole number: 380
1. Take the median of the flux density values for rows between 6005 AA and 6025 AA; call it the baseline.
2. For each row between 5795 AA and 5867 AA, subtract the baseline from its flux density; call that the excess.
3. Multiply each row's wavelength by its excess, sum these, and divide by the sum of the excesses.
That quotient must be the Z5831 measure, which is 5823.6 AA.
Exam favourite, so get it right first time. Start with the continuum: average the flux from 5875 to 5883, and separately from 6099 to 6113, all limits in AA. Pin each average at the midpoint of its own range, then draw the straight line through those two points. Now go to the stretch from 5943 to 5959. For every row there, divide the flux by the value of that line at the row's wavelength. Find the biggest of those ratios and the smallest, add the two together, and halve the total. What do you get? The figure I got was 0.957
